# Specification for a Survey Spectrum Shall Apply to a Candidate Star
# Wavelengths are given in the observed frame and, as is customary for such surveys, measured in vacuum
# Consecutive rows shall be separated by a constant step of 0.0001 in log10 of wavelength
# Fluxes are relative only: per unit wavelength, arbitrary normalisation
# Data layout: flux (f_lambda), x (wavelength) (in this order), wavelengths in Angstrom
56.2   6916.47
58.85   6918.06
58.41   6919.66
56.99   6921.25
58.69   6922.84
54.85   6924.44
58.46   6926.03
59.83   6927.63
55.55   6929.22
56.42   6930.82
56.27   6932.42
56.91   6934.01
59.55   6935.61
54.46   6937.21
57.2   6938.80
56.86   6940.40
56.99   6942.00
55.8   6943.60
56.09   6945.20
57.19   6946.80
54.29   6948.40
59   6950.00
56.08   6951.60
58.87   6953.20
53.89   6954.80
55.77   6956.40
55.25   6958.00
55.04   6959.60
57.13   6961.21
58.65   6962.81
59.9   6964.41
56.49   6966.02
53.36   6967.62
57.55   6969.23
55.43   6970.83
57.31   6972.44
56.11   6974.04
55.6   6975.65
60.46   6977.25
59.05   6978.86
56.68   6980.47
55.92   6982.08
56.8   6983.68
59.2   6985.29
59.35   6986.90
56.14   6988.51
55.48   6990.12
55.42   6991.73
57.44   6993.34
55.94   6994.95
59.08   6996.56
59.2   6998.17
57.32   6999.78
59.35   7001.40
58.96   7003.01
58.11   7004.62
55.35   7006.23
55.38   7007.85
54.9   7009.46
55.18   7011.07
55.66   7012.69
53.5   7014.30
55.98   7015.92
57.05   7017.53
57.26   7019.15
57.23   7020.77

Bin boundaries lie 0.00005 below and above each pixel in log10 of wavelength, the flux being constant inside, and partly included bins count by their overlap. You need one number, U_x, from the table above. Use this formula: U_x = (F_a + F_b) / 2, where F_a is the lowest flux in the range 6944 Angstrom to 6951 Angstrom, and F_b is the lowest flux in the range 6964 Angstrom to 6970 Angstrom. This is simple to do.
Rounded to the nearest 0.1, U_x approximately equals 53.8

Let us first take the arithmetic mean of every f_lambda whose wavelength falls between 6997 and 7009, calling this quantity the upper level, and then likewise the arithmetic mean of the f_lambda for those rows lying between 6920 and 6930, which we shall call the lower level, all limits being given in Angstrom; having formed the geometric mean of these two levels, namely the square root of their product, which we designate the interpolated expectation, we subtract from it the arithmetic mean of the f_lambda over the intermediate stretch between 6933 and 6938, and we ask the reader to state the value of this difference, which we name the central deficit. 0.6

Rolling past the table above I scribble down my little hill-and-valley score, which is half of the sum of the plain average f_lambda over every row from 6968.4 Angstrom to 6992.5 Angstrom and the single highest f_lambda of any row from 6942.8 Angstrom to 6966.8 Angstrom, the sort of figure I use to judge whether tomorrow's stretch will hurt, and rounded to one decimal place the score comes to 58.5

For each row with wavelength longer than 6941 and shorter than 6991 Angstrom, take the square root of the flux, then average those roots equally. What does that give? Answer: 7.54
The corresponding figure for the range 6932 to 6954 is 7.54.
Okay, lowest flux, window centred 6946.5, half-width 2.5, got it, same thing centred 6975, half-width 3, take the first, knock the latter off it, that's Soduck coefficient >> -1.3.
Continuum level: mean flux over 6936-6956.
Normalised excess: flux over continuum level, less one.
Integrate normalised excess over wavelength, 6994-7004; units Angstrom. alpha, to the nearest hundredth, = 0.33 Angstrom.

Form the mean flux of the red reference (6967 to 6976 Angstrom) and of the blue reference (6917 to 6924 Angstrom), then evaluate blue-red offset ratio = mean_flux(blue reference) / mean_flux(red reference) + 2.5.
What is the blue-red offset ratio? 3.54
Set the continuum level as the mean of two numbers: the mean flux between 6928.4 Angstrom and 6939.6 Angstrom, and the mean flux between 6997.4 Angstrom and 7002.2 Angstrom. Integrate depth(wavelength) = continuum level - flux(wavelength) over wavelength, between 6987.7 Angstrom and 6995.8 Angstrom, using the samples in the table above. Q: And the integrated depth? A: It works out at 12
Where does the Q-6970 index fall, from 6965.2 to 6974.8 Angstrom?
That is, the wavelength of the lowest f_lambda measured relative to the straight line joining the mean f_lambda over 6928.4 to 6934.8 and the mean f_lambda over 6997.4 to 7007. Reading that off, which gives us 6967.62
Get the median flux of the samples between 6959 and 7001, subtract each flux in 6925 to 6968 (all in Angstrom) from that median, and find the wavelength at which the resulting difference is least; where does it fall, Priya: 6964.41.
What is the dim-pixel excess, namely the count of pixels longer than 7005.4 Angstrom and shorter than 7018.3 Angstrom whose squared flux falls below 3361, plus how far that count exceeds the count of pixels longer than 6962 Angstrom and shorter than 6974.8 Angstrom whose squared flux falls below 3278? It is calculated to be 12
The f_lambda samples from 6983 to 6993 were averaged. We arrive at 57.1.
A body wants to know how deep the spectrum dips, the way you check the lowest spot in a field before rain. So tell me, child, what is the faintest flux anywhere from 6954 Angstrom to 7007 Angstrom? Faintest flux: 53.36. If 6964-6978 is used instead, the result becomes 53.36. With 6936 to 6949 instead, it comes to 54.29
